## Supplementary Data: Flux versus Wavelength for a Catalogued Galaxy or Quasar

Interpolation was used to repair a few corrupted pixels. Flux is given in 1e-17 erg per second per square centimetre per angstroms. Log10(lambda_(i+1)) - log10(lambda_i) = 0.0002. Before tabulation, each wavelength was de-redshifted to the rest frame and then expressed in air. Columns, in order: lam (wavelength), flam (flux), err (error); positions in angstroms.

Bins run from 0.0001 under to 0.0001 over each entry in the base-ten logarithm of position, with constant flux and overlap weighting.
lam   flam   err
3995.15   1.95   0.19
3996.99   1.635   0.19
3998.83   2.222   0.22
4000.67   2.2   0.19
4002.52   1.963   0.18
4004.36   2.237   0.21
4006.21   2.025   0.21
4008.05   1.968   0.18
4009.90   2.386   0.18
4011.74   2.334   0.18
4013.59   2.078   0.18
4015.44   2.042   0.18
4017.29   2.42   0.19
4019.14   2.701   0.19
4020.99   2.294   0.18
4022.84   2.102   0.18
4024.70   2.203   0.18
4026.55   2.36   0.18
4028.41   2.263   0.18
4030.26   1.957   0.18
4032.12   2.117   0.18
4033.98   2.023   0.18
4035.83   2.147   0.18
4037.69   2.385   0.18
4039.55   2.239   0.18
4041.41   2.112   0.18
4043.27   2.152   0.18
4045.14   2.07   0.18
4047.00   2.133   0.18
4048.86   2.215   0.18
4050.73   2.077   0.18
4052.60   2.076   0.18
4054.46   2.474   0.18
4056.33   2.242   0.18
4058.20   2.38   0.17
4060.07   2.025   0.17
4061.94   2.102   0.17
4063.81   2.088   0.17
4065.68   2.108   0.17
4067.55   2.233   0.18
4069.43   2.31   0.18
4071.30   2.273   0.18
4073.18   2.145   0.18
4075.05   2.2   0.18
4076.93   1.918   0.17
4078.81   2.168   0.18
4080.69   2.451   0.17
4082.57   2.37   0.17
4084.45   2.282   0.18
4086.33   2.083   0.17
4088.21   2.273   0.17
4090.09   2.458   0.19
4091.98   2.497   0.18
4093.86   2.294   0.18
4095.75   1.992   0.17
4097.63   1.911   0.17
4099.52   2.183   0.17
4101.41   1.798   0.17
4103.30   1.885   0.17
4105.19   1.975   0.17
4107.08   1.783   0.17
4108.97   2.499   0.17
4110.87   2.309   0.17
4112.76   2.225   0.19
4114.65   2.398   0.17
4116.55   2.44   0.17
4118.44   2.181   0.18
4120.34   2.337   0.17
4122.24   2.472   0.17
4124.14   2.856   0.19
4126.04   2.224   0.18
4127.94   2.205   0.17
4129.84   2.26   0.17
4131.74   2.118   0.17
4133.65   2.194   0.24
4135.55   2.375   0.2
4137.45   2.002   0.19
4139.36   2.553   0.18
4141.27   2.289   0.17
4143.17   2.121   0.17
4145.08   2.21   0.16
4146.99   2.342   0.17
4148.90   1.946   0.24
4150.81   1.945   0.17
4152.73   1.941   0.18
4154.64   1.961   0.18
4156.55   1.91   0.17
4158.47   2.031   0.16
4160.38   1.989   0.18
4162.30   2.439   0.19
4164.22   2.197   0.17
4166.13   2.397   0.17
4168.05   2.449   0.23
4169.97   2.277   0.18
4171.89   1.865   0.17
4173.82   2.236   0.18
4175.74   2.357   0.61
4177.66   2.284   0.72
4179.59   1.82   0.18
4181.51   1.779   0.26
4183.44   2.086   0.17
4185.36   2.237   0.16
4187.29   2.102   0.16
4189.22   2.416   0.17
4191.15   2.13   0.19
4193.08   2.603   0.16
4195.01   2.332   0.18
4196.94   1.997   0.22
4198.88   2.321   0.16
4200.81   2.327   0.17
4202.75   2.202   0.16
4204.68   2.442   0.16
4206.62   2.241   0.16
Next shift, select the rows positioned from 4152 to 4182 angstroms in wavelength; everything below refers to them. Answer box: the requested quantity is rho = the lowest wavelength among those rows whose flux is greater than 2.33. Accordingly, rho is 4162.30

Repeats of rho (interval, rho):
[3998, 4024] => 4009.90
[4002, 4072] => 4009.90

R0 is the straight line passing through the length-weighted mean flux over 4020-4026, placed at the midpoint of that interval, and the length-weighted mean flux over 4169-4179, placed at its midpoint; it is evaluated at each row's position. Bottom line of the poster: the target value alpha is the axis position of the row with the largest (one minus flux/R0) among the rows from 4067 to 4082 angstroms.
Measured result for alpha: 4076.93 angstroms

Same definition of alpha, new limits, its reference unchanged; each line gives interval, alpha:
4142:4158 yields 4156.55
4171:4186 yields 4181.51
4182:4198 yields 4196.94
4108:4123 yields 4118.44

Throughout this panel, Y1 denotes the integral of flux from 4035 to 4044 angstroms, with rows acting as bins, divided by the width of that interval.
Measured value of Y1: 2.209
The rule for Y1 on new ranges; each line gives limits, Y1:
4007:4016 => 2.166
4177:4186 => 2.027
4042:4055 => 2.160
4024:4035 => 2.154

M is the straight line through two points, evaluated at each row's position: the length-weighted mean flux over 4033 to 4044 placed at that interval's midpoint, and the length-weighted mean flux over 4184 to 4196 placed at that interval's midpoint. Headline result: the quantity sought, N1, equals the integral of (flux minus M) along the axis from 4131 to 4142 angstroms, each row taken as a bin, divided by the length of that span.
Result 0.00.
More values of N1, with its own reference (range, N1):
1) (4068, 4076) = 0.03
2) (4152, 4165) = -0.20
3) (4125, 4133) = -0.04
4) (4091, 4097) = 0.02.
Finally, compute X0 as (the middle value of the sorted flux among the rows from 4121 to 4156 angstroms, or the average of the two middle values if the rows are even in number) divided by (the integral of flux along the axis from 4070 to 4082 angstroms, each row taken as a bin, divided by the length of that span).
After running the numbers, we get 1.00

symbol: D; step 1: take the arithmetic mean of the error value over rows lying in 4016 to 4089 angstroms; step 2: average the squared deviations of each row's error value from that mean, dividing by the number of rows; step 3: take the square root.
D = 0.005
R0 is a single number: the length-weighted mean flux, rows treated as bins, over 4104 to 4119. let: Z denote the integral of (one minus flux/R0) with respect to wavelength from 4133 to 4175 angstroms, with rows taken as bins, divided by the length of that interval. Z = 0.025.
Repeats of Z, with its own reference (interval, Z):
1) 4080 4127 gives -0.011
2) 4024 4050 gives 0.024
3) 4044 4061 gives 0.016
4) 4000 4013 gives 0.030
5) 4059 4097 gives 0.005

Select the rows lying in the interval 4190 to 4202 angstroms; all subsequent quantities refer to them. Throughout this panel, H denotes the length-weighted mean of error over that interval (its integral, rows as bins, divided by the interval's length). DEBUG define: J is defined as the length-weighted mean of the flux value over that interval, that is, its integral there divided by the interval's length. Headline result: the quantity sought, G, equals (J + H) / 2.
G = 1.23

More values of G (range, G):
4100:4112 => 1.11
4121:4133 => 1.26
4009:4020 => 1.25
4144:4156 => 1.12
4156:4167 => 1.17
